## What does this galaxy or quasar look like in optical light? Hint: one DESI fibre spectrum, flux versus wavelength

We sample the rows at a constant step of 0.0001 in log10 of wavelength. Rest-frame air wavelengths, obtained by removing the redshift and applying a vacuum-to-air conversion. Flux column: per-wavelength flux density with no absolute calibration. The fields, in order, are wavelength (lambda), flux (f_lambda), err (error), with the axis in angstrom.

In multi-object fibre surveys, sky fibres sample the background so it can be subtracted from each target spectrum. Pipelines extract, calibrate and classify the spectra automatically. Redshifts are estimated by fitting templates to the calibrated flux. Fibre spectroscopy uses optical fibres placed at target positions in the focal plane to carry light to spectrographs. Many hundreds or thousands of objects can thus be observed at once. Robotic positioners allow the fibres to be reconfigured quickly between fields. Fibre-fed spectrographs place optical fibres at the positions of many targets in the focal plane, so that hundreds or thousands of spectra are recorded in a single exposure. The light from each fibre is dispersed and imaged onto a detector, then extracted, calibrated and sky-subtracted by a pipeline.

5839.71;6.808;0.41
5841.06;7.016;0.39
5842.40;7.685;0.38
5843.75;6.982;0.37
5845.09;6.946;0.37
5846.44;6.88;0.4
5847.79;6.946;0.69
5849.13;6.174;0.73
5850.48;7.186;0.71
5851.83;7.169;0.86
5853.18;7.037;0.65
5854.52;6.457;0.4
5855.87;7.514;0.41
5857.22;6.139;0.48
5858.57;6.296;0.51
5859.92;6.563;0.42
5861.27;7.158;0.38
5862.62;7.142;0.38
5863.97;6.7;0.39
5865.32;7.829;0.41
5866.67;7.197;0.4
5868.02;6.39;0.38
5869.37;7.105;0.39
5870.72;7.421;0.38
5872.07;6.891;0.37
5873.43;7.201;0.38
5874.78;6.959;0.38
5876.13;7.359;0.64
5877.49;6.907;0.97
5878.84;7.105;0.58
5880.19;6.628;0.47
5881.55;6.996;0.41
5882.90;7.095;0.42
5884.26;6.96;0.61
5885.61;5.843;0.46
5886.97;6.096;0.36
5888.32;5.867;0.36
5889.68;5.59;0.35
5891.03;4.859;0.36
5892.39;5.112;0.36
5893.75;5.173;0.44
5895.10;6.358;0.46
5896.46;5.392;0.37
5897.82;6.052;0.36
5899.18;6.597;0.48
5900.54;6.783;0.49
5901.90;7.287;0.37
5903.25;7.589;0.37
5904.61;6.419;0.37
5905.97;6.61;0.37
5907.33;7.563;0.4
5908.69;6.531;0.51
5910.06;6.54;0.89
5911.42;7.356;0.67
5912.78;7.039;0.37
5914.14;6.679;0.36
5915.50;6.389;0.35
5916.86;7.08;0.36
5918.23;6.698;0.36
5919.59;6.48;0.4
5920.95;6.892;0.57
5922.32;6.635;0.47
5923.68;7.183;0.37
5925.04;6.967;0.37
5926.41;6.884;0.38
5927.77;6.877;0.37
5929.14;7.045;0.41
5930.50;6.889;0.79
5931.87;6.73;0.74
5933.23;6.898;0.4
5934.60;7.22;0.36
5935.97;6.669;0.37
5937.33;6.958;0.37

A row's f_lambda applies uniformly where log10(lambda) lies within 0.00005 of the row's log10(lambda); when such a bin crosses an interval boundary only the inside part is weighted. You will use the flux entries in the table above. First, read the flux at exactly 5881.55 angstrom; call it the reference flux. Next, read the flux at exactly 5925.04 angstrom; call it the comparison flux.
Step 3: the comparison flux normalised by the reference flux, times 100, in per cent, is 100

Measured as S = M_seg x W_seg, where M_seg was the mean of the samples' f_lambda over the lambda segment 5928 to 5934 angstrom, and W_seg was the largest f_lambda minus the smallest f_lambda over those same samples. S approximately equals 2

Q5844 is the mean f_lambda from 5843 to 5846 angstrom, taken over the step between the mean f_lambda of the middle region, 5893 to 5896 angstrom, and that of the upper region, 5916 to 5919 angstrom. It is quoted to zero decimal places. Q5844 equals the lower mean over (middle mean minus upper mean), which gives -6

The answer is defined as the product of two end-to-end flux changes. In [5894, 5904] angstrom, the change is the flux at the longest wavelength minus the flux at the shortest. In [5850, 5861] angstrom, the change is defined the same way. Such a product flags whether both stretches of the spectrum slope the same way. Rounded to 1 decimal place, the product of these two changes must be -0.8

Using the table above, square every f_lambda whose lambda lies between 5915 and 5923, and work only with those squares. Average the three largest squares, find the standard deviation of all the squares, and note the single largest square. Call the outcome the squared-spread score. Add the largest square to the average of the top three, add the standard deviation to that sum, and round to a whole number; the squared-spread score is 101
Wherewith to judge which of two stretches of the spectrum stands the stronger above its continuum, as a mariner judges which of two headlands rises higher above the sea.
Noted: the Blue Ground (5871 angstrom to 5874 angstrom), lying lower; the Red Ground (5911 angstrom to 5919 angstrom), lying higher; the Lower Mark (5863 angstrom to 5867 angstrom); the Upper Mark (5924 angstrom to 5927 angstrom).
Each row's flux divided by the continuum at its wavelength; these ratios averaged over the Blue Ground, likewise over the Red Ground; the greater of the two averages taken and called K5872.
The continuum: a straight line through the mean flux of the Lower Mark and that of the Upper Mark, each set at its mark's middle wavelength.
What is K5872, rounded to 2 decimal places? 0.98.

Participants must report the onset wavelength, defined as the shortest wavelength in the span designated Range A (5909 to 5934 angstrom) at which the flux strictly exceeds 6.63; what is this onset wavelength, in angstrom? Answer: 5911.42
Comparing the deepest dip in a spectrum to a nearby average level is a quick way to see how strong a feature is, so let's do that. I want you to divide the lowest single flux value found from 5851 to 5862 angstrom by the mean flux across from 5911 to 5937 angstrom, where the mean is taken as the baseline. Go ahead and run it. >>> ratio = 0.89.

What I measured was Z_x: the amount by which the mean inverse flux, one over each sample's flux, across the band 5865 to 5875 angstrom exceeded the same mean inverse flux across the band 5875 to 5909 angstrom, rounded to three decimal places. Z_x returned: -0.017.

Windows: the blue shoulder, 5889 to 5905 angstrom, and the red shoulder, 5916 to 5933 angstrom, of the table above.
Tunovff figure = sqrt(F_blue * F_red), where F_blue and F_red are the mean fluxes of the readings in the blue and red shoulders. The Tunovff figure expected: 6.47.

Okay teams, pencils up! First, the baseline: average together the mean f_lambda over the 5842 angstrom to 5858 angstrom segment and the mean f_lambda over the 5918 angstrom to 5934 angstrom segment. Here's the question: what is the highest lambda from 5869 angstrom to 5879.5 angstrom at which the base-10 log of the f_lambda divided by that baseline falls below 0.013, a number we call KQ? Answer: 5877.49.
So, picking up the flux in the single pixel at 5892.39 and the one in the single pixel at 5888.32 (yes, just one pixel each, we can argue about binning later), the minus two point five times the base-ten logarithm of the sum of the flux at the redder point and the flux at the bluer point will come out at -2.60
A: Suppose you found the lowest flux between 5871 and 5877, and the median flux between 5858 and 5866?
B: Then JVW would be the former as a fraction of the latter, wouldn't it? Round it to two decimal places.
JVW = 1.00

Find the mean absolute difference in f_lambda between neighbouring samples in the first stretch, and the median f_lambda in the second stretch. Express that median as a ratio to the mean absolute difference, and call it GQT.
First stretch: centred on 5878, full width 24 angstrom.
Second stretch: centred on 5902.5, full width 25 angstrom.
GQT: 16.1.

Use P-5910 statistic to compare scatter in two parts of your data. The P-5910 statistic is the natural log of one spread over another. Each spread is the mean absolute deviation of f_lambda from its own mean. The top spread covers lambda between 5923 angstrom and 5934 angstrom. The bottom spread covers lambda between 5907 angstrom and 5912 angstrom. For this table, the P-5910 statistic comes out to -1.5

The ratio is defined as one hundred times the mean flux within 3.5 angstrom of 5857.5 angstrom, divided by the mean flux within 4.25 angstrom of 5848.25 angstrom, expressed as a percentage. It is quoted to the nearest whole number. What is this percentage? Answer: 96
